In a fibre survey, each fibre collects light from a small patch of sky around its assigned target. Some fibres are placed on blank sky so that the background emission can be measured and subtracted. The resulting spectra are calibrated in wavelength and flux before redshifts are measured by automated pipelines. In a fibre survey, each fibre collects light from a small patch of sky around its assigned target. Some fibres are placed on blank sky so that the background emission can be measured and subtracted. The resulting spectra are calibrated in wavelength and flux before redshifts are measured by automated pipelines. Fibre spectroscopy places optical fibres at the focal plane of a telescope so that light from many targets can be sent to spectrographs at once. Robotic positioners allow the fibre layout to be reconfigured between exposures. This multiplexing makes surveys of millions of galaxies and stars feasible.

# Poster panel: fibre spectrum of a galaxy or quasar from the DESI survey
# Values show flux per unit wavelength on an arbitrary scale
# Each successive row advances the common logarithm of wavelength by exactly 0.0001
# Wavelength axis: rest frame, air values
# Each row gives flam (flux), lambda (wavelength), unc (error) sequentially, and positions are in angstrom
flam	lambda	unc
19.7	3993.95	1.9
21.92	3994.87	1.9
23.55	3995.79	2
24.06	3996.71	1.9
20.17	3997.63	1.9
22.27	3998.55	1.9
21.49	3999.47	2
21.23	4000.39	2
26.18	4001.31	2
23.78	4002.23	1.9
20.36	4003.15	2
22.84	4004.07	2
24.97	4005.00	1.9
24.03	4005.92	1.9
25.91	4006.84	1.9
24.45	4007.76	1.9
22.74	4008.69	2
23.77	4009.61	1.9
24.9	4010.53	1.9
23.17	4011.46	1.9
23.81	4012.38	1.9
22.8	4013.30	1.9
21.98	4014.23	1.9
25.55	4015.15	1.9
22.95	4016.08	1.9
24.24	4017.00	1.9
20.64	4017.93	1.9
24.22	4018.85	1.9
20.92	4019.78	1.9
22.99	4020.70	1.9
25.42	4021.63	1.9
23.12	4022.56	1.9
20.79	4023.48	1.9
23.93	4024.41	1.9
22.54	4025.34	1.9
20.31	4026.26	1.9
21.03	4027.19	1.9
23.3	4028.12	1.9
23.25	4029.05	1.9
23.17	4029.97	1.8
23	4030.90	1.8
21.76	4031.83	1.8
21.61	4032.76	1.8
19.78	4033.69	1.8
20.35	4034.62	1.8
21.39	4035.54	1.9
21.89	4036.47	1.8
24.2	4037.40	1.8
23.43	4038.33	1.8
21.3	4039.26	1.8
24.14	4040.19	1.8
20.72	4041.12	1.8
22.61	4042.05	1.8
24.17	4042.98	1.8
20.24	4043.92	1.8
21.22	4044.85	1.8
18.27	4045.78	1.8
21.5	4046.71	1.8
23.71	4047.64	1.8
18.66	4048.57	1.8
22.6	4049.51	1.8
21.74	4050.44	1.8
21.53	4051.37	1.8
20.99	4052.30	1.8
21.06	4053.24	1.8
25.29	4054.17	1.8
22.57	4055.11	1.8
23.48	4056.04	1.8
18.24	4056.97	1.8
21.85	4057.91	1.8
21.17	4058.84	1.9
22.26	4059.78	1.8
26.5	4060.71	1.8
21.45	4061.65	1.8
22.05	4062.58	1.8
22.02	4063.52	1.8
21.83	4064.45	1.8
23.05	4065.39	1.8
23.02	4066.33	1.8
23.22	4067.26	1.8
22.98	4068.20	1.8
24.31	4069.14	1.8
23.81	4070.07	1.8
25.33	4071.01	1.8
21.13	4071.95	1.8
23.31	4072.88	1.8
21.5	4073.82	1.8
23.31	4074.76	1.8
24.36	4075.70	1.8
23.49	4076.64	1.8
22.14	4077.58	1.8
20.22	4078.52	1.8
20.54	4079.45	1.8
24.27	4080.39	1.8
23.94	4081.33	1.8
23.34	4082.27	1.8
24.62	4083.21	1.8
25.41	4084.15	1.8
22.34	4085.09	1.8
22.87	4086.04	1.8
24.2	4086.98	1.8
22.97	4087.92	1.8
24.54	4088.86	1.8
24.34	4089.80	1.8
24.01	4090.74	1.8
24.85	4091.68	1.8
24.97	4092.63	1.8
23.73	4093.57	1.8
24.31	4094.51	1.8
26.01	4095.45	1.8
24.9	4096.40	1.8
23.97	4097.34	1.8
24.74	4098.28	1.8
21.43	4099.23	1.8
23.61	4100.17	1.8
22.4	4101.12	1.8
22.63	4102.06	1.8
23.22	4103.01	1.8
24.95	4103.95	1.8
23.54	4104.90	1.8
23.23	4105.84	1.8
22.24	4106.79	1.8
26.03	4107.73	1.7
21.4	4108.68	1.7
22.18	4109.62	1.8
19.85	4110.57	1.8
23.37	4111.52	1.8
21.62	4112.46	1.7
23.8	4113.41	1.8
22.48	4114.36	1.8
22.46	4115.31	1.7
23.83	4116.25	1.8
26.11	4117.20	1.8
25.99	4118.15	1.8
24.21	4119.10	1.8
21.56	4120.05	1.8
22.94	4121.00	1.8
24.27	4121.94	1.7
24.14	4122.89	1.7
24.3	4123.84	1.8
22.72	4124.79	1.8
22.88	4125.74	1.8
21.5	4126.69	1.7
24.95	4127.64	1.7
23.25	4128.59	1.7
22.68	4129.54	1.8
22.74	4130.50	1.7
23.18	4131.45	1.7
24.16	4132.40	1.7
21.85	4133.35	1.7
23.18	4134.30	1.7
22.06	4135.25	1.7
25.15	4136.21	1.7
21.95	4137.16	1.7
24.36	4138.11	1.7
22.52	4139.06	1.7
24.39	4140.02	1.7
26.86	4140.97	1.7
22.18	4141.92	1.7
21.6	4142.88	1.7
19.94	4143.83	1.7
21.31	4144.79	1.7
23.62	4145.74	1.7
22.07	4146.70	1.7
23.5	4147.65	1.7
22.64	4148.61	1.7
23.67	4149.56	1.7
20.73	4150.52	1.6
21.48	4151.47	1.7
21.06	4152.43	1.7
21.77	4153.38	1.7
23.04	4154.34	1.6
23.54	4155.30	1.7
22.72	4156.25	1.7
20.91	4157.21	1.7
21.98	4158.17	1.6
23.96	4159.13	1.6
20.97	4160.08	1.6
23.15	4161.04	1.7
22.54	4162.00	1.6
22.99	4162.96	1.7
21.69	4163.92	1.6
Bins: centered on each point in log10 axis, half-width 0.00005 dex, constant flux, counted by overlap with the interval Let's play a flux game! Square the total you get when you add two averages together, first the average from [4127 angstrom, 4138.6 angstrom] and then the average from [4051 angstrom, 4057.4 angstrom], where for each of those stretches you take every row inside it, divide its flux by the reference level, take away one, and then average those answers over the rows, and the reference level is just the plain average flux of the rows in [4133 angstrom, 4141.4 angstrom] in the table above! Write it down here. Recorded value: 0.007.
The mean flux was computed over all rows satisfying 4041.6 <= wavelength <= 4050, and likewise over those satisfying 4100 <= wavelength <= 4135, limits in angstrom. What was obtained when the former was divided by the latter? 0.92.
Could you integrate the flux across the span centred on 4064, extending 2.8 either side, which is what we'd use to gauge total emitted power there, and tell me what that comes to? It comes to 125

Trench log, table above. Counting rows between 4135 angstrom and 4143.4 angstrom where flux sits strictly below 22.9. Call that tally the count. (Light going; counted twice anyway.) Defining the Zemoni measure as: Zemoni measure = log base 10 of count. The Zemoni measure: 0.70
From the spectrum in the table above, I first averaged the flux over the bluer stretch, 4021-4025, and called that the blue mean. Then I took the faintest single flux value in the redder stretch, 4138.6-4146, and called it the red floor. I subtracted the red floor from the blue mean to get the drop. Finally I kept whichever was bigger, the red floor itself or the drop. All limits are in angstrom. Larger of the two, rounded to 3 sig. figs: 19.9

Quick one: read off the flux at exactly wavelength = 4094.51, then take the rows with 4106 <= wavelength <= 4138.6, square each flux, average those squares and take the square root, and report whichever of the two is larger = 24.3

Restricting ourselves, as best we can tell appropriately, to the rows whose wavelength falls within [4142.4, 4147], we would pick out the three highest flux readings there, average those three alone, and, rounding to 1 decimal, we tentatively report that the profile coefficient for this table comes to 22.4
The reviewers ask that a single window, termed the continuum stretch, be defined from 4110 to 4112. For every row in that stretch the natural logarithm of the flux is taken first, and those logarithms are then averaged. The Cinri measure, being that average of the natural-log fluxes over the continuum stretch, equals 3.07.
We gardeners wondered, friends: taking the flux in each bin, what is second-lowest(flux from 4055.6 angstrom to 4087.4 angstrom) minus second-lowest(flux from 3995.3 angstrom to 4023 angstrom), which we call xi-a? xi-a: -0.1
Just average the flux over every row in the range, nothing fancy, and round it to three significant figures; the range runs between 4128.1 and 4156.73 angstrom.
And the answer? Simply 22.8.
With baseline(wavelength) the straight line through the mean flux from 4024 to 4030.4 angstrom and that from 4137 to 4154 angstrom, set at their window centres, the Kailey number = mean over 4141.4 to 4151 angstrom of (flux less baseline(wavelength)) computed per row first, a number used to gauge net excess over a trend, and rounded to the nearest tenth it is -0.4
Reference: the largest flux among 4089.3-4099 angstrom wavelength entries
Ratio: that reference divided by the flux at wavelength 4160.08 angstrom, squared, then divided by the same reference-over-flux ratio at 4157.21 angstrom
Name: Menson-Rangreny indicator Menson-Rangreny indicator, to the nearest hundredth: 1.24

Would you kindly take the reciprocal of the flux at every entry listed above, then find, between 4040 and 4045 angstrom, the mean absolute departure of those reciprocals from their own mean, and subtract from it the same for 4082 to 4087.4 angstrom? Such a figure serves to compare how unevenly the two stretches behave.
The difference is 0.0013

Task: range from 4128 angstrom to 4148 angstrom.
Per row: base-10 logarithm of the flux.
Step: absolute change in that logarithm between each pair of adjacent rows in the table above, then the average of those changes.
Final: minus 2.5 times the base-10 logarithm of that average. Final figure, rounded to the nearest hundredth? 3.70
